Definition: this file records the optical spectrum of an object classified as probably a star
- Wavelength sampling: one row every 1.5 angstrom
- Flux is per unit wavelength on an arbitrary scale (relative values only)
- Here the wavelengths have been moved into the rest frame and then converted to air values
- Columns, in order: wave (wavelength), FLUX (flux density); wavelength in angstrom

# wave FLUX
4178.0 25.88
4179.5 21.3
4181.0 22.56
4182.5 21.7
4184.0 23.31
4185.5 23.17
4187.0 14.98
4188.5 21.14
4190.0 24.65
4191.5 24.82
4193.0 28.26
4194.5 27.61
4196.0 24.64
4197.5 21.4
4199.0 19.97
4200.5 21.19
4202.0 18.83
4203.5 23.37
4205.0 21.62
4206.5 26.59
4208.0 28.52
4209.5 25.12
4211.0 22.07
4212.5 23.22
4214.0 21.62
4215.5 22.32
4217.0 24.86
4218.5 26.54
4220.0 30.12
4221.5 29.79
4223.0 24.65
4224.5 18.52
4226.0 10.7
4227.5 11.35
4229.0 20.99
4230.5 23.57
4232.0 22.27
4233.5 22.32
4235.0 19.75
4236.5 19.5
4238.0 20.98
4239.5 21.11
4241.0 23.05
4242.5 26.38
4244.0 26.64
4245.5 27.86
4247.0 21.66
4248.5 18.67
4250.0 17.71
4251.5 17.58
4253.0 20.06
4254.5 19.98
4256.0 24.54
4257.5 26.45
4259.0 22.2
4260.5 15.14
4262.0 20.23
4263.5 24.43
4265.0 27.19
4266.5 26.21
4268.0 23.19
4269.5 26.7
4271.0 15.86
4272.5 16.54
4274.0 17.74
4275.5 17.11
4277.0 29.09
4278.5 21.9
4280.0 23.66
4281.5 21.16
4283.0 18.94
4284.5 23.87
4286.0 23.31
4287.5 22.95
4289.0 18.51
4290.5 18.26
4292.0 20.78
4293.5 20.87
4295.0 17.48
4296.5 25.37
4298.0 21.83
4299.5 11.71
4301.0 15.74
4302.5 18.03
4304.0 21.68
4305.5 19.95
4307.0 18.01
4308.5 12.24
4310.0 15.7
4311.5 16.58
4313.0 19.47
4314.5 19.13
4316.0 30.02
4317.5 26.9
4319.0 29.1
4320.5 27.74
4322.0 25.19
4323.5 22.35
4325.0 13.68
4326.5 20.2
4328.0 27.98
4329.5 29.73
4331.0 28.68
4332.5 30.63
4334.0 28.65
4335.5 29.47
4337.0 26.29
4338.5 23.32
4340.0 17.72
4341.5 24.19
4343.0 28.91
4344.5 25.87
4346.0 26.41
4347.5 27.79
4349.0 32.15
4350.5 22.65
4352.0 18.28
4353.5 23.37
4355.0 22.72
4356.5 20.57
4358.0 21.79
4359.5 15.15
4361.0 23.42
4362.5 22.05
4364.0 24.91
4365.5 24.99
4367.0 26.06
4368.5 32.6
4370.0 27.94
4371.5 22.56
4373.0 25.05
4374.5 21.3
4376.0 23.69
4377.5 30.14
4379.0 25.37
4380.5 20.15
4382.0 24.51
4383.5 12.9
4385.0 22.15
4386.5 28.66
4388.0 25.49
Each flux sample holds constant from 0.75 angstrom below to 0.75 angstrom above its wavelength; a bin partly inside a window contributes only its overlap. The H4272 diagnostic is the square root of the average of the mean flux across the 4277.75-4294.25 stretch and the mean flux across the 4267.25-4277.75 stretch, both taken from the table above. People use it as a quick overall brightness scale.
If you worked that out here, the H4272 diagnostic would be 4.59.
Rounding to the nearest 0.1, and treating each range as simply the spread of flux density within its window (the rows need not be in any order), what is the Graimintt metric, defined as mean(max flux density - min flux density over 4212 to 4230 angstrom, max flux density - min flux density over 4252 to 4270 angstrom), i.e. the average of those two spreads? 15.7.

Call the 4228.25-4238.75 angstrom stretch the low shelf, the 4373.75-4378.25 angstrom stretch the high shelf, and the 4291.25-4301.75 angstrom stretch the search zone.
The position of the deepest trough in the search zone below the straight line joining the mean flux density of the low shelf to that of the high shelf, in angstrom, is 4299.5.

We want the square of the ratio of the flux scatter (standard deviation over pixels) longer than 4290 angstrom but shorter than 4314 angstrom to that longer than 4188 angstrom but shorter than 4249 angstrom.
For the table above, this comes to 0.7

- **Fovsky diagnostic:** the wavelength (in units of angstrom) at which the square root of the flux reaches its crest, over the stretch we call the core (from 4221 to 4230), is 4221.5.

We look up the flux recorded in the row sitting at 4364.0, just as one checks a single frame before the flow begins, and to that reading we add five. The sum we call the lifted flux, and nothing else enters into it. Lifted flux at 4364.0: 29.9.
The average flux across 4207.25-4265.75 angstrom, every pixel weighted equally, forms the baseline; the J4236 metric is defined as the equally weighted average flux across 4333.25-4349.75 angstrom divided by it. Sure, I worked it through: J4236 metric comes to 1.19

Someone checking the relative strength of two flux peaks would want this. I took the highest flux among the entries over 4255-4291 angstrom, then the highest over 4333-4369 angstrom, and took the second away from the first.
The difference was -3.5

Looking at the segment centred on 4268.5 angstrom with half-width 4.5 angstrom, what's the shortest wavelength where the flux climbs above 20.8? 4265.0 angstrom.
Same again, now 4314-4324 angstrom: 4316.0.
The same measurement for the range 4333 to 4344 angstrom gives 4334.0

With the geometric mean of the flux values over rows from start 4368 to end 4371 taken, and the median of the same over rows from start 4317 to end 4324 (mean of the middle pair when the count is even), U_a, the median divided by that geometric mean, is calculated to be 0.89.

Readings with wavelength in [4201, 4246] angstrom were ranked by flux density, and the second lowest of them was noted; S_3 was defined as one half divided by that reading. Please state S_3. 0.044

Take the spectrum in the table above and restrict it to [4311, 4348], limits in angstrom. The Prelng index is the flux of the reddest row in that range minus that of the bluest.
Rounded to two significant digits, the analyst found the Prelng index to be 11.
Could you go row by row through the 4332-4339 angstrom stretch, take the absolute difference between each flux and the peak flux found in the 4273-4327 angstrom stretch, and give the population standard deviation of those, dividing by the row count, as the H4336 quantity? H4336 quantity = 2.4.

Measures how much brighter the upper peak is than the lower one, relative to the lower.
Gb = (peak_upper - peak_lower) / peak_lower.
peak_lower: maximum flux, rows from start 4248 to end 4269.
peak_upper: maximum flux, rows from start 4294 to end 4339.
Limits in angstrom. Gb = 0.13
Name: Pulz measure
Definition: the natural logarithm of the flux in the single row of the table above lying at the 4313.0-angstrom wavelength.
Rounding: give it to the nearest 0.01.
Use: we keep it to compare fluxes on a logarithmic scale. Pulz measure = 2.97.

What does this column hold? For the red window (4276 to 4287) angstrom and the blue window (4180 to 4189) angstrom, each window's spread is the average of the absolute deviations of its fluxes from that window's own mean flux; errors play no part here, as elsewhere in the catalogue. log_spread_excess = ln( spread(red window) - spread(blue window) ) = -2.8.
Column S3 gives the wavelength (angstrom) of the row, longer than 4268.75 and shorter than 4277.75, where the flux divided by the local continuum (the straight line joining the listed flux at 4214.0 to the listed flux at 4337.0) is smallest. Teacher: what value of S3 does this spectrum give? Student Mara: 4271.0 angstrom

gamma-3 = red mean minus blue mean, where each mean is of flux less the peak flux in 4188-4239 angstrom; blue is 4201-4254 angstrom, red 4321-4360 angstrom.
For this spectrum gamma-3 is 2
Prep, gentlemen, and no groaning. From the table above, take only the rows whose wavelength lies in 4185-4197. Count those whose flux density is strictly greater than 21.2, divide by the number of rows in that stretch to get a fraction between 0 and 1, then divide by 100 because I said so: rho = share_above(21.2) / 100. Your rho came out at 0.0075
